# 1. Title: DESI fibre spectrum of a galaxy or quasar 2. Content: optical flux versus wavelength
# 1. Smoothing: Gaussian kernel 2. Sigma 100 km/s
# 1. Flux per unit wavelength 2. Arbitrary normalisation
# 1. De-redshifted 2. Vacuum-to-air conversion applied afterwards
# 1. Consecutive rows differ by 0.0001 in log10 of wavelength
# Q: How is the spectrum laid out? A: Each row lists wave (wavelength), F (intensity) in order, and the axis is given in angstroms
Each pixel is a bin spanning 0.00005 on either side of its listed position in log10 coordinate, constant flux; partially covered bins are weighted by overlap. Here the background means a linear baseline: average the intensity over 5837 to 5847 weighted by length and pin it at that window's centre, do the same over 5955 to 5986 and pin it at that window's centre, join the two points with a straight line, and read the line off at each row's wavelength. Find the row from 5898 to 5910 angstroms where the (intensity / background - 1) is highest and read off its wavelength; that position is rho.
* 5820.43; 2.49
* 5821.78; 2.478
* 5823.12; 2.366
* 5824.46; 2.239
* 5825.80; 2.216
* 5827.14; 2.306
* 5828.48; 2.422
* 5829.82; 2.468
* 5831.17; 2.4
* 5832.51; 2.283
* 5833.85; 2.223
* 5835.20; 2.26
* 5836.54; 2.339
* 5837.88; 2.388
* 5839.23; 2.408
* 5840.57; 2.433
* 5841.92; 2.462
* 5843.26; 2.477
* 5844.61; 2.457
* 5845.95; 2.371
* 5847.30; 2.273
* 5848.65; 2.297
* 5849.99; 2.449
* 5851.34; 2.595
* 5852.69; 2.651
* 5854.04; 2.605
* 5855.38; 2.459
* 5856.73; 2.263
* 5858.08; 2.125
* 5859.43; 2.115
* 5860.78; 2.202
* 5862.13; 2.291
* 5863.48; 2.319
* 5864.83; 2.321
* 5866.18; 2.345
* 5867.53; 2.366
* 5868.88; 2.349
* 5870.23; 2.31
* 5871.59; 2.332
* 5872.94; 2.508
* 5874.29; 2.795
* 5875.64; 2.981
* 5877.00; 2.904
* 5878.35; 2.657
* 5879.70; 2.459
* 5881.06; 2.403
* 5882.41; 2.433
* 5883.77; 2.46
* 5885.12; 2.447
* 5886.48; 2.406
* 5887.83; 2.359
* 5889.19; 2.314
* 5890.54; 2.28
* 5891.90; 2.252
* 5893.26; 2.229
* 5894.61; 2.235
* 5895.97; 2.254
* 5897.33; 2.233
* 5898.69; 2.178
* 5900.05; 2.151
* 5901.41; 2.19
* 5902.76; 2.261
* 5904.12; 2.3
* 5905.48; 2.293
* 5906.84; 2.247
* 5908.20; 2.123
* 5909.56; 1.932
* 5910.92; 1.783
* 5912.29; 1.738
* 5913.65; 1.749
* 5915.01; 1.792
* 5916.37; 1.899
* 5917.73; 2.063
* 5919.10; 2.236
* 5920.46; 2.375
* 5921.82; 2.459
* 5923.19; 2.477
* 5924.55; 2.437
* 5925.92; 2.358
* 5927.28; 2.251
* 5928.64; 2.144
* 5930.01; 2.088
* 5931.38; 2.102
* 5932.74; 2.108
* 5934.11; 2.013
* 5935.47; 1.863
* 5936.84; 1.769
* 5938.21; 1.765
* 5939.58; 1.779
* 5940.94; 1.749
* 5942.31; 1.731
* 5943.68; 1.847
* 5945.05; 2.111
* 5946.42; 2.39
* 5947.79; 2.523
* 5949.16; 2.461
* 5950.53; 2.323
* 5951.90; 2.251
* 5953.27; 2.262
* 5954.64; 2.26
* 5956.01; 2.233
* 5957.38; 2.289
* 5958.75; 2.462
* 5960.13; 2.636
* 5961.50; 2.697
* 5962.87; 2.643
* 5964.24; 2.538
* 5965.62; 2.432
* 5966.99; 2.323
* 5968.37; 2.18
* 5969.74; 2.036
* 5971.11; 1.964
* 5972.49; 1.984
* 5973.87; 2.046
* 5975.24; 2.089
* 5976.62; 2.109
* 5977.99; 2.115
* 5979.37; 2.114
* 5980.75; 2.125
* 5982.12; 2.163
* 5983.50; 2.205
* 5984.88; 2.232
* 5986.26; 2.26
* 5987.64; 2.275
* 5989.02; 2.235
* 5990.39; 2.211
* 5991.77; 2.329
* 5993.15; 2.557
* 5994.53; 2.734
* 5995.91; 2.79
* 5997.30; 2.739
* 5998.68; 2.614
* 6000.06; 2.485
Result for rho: 5904.12 angstroms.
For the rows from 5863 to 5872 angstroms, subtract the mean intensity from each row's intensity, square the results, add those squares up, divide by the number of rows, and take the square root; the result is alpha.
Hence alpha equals 0.02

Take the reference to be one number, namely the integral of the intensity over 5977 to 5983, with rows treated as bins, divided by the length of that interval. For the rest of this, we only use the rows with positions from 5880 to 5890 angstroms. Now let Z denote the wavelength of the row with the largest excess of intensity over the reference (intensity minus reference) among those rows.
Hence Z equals 5883.77 angstroms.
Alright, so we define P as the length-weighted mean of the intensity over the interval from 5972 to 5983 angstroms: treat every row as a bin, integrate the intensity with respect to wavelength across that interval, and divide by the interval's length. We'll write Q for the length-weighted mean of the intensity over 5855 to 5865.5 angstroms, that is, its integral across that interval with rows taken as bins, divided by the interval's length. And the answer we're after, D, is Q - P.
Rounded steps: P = 2.10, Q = 2.26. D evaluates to 0.16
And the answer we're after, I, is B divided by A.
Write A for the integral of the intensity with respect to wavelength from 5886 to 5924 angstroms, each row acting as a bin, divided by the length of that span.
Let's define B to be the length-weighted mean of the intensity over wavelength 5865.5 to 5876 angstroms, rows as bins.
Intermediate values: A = 2.17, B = 2.48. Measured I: 1.14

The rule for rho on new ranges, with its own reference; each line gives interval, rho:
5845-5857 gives 5852.69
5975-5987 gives 5986.26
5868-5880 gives 5875.64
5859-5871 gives 5867.53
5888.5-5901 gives 5889.19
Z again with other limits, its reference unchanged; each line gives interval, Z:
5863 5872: 5867.53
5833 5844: 5843.26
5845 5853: 5852.69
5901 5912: 5904.12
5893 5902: 5895.97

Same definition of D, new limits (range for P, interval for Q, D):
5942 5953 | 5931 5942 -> -0.34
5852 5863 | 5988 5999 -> 0.18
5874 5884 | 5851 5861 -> -0.26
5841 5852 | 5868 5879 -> 0.18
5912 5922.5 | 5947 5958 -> 0.28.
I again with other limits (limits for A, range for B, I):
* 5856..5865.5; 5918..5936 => 1.00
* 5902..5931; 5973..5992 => 1.01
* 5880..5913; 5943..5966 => 1.06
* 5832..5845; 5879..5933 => 0.93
